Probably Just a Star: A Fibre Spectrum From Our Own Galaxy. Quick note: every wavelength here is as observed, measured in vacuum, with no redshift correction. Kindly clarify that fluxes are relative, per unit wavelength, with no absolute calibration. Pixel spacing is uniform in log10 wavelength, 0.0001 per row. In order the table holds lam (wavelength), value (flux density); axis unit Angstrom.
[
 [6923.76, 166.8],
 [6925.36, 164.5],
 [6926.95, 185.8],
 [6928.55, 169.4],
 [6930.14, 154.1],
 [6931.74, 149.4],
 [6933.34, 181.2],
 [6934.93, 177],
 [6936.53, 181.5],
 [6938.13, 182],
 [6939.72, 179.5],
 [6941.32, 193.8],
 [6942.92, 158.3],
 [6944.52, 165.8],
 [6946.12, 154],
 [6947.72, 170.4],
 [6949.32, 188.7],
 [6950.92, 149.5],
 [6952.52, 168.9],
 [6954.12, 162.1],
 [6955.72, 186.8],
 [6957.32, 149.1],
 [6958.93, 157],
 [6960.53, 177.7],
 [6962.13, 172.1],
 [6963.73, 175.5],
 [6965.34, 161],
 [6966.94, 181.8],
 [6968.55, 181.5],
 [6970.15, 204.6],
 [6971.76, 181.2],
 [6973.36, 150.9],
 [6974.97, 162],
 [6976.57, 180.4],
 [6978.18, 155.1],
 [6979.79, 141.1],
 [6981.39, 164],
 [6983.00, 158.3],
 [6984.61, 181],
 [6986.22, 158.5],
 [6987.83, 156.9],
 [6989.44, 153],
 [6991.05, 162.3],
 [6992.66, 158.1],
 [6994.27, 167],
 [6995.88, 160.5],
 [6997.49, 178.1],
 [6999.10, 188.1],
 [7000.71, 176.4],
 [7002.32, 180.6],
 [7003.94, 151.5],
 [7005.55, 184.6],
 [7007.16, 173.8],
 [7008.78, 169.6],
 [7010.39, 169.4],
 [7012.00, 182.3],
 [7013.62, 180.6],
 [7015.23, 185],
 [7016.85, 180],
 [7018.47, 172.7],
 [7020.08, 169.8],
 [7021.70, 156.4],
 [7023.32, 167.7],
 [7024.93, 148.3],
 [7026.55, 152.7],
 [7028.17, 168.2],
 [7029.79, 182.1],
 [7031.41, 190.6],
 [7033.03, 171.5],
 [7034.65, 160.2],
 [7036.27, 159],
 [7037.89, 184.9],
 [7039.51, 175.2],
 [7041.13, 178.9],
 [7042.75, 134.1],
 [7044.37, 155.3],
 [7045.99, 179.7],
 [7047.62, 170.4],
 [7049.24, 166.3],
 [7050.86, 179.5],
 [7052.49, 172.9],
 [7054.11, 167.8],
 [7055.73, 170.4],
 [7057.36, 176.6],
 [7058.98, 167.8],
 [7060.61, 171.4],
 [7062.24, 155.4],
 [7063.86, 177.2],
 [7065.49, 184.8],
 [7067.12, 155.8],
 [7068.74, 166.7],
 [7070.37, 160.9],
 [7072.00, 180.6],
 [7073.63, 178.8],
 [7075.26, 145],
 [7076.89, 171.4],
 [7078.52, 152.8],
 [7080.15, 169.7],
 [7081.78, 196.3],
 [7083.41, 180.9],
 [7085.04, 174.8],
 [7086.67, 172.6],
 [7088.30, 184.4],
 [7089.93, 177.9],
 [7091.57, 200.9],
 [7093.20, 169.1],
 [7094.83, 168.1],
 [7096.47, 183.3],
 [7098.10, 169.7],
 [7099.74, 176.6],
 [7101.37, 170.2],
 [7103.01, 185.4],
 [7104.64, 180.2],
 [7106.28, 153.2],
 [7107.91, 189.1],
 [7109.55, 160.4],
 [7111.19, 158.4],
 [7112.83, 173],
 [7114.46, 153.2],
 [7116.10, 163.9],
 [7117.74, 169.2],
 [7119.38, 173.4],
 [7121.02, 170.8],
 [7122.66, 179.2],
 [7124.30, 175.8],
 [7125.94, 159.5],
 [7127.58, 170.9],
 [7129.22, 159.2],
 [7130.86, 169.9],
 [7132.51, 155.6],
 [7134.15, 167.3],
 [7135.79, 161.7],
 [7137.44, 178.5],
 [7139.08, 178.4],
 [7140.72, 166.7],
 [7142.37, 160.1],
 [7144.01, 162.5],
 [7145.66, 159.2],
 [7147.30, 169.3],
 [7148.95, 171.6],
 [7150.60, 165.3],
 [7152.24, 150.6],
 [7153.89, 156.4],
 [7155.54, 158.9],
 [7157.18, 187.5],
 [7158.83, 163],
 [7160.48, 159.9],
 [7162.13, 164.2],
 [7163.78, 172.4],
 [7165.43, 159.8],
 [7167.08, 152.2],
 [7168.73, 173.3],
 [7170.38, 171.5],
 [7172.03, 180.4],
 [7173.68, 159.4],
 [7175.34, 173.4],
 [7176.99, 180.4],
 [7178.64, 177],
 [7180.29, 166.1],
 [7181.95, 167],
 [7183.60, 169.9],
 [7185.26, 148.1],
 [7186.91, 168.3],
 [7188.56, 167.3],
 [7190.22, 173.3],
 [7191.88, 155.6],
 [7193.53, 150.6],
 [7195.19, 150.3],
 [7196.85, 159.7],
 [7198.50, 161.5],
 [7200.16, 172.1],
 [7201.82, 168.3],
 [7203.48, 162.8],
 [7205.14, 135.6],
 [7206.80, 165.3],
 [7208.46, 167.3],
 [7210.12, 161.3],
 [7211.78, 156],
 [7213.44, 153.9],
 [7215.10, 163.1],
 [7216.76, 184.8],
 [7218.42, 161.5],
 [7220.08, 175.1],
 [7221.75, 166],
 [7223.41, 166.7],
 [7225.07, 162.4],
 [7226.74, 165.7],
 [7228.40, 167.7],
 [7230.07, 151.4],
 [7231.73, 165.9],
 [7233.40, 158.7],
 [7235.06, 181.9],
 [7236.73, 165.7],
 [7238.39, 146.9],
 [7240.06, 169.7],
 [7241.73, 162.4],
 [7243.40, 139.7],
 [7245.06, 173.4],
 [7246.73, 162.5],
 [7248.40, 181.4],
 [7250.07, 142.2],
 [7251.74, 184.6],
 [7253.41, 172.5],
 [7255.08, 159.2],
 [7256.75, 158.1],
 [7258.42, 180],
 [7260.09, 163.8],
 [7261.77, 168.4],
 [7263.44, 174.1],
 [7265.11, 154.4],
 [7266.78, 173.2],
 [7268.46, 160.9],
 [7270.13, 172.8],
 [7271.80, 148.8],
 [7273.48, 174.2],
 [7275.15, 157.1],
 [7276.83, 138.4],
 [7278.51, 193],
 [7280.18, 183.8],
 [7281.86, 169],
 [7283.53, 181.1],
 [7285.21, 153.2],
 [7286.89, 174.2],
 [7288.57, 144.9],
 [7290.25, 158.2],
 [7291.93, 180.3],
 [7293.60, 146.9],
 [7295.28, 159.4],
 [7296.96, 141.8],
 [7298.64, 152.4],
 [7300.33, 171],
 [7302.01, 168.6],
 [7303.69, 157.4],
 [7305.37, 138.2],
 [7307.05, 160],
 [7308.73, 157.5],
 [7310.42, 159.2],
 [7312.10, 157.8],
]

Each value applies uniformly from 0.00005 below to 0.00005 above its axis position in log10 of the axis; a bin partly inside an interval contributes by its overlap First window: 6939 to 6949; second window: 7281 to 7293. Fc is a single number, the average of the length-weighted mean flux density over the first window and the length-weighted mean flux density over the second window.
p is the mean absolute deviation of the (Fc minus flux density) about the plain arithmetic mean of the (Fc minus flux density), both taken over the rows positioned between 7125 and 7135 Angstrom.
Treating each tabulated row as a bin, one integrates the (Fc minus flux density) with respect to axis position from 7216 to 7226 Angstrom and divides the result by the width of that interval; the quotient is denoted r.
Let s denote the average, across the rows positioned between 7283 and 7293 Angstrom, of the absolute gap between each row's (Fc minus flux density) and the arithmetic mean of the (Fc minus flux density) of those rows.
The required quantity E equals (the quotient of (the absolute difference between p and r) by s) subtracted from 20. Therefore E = 19.5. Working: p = 6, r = -1.0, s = 13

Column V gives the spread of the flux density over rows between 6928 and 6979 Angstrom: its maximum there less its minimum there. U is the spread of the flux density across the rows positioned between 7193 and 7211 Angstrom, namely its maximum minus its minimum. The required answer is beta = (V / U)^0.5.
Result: 1.23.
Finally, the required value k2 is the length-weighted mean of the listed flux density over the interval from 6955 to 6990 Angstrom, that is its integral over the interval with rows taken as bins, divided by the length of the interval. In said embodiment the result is 168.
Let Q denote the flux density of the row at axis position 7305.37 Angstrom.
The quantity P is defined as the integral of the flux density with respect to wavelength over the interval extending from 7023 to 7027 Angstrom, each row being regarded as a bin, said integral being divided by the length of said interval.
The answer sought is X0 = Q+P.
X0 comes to 294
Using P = 155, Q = 138.2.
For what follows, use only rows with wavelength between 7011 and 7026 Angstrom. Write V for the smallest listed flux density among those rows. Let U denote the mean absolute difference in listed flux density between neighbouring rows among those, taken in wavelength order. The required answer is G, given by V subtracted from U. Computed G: -140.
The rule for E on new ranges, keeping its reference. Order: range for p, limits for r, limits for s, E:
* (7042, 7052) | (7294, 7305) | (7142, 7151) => 19.5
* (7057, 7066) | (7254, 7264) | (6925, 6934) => 19.4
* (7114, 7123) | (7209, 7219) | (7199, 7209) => 19.8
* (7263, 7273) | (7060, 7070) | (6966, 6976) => 19.3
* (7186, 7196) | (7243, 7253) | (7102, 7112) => 19.6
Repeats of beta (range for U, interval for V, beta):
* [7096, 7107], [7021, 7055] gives 1.32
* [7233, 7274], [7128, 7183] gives 0.91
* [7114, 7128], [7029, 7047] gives 1.47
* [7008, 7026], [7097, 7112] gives 0.99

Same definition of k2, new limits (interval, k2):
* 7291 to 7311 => 158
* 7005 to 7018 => 178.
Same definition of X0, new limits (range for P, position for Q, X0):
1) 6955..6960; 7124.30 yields 340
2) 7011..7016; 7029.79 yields 364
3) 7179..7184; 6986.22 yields 327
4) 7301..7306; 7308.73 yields 314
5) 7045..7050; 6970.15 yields 376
